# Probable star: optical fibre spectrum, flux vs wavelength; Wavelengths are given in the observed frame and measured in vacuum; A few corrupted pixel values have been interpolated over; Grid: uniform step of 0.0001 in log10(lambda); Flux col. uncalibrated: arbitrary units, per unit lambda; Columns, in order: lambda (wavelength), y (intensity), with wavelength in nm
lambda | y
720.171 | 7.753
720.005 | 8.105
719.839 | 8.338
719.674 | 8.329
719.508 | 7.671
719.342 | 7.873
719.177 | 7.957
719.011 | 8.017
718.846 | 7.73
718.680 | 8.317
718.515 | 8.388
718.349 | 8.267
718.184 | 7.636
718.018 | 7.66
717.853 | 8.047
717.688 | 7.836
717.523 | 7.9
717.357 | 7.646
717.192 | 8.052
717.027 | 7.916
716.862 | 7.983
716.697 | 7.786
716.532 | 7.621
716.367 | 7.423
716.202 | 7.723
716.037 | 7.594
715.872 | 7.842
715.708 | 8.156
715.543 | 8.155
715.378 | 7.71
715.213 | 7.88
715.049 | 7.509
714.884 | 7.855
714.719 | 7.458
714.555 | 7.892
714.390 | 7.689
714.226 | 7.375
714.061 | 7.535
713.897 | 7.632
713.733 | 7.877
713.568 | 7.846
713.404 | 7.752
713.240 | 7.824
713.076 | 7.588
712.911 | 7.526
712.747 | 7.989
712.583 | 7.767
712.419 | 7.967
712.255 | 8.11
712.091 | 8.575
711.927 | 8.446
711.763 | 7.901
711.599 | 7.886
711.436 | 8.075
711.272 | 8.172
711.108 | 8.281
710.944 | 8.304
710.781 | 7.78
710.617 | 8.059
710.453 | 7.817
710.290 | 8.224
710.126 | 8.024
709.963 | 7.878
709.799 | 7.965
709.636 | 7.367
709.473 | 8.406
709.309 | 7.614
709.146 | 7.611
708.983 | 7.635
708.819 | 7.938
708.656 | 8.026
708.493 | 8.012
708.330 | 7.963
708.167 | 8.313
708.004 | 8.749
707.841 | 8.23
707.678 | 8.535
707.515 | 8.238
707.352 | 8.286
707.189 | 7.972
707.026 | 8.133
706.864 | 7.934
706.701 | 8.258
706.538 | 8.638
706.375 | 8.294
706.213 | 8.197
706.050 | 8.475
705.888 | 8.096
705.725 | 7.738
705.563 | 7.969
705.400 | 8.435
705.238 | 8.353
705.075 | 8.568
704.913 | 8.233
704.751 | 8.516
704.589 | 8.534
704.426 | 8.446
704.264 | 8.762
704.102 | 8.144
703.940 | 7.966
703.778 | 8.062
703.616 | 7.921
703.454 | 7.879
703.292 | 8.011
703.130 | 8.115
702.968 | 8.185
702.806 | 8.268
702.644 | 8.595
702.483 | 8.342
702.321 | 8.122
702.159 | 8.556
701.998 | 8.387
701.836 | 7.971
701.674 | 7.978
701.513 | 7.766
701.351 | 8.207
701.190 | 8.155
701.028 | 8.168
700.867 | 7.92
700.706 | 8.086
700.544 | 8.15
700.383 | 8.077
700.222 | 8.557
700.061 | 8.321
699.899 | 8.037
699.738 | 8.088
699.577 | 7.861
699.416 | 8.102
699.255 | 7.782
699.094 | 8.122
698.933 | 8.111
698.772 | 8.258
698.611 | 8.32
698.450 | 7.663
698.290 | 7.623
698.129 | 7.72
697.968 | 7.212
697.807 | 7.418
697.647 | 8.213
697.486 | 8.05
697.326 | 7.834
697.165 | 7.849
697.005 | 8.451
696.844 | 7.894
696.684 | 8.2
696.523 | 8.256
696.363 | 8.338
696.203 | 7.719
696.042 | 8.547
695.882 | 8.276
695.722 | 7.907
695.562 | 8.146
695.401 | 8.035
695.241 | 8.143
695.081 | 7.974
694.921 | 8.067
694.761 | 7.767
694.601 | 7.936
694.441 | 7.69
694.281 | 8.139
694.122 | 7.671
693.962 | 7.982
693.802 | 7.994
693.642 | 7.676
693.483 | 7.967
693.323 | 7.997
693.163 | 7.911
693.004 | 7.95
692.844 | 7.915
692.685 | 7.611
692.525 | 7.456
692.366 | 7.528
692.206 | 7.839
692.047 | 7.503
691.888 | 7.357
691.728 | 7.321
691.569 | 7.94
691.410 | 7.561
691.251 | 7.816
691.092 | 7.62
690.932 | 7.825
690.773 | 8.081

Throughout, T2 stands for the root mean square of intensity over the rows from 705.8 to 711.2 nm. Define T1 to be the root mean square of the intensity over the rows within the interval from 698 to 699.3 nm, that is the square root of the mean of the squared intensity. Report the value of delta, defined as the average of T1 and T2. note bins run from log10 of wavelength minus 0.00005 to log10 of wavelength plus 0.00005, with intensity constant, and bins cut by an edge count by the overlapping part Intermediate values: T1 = 7.95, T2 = 8.10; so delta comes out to 8.03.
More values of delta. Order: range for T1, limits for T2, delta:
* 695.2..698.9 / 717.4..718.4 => 7.95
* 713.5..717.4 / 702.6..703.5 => 7.97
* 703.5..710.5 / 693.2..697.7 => 8.09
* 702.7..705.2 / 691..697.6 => 8.07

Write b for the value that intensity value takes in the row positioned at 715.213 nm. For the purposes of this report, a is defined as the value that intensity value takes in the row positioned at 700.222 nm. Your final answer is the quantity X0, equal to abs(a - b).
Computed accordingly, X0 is 0.68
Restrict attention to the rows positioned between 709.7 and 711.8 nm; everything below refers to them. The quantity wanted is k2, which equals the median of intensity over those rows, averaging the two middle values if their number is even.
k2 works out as 8.02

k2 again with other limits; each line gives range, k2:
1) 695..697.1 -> 8.15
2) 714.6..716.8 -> 7.72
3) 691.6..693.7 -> 7.68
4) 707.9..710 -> 7.96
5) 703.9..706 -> 8.35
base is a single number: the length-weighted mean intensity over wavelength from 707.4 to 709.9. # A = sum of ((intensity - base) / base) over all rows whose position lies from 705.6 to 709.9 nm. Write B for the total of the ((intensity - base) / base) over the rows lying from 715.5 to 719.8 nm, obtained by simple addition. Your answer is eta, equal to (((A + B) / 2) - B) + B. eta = -0.12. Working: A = 0.2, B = -0.44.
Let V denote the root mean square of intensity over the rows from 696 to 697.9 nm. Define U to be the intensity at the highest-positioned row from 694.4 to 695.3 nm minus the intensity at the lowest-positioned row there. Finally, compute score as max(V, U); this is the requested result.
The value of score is 8.1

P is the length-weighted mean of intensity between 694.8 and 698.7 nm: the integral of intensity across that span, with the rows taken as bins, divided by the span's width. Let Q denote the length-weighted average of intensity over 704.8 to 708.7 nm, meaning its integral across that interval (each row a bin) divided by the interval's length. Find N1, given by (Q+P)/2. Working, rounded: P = 7.99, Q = 8.24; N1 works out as 8.12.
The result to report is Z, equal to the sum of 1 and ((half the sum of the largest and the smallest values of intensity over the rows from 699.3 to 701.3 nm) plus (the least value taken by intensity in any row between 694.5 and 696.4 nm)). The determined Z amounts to 16.9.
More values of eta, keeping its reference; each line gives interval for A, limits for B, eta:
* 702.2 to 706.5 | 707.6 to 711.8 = 0.30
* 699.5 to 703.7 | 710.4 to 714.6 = -0.05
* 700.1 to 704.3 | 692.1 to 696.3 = 0.00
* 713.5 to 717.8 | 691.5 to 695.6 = -0.79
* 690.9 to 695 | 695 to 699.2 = -0.49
